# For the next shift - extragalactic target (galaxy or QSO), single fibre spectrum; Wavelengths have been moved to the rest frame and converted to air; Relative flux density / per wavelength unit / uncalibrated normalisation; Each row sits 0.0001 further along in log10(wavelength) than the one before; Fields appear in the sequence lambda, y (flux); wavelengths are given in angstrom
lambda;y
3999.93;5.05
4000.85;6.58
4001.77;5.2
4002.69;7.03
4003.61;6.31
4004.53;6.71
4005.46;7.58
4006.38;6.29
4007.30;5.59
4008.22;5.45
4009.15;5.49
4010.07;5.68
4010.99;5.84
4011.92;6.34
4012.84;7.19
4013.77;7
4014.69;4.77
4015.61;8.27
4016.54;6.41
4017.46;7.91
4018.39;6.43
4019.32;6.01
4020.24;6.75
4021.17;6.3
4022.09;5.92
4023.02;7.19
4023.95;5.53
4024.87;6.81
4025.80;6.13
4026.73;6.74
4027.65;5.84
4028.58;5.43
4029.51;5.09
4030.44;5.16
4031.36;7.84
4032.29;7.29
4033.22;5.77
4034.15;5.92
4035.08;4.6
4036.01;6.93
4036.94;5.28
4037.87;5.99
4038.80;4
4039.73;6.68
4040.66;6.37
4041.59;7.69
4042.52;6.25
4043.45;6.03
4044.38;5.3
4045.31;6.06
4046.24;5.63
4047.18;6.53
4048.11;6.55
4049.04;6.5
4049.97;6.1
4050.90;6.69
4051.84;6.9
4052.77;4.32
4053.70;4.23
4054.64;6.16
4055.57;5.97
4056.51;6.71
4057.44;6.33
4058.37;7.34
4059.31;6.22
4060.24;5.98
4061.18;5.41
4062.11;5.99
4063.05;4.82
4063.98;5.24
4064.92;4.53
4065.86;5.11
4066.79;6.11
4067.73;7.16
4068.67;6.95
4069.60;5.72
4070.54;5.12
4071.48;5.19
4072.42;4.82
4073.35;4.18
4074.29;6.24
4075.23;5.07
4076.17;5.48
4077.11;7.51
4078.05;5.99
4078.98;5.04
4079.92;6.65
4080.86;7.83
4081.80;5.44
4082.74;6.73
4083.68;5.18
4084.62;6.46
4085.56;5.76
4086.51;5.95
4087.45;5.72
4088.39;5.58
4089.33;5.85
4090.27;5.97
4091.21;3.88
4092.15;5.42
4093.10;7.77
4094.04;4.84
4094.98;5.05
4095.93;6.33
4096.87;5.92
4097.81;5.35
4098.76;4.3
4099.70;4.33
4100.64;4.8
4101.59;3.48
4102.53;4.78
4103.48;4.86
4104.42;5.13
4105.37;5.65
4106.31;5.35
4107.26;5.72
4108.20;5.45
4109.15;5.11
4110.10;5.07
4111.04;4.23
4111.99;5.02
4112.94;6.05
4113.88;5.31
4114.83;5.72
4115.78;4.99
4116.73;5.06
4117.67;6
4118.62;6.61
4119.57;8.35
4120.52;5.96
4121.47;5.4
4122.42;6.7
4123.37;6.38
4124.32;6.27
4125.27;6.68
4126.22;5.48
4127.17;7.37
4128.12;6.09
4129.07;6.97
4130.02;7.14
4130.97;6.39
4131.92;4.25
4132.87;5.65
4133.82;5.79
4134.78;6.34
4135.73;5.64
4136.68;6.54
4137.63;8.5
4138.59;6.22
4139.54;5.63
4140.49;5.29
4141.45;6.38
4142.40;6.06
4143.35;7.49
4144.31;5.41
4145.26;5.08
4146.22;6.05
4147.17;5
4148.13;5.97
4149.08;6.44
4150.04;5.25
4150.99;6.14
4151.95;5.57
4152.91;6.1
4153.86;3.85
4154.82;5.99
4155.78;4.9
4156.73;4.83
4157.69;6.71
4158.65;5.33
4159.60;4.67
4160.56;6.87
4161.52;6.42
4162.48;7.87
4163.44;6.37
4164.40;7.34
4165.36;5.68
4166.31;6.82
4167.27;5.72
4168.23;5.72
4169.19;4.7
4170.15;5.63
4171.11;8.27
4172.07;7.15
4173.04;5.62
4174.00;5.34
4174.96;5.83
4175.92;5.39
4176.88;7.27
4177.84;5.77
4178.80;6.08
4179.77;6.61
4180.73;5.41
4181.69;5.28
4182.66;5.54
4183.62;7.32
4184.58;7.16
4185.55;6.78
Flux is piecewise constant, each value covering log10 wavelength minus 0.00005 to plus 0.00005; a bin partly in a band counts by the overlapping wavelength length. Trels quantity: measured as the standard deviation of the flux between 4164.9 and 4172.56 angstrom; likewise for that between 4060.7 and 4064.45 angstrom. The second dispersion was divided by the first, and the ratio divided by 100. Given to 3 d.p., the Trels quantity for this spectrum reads 0.004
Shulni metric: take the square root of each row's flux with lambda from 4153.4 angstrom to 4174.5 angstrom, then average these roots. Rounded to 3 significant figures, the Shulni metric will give 2.44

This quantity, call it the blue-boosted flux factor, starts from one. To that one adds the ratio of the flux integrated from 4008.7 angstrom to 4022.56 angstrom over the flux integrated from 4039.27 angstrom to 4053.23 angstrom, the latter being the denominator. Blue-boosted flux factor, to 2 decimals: 2.02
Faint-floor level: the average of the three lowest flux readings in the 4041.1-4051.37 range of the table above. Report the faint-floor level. 5.7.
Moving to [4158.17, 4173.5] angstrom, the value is 4.9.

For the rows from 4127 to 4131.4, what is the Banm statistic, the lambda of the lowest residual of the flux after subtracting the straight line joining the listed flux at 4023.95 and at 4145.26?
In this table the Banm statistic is 4128.12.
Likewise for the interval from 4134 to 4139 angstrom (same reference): 4135.73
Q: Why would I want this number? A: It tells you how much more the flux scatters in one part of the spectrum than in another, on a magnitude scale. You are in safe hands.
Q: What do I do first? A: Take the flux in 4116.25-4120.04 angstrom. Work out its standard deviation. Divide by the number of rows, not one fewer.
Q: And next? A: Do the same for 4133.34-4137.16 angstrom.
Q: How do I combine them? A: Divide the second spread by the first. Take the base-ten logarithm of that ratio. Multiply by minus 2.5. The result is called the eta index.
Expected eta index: 1.27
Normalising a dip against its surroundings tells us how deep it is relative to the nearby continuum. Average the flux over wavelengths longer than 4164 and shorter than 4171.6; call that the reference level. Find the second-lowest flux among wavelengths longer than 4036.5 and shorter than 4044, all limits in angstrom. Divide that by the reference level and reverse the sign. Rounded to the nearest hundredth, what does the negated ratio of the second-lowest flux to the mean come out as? -0.85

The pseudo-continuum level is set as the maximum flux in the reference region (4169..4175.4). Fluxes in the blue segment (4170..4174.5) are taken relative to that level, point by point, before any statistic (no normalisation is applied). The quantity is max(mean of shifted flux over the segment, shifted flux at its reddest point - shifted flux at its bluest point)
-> -0.3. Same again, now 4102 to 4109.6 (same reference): 0.3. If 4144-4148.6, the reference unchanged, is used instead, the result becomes 0.6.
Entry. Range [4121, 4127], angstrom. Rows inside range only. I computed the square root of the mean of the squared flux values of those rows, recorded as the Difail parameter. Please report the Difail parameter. 6.17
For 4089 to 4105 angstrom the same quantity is 5.27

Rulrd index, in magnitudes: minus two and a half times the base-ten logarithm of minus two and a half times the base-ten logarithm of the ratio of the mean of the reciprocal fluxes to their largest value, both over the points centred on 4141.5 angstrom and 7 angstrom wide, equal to 2.2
